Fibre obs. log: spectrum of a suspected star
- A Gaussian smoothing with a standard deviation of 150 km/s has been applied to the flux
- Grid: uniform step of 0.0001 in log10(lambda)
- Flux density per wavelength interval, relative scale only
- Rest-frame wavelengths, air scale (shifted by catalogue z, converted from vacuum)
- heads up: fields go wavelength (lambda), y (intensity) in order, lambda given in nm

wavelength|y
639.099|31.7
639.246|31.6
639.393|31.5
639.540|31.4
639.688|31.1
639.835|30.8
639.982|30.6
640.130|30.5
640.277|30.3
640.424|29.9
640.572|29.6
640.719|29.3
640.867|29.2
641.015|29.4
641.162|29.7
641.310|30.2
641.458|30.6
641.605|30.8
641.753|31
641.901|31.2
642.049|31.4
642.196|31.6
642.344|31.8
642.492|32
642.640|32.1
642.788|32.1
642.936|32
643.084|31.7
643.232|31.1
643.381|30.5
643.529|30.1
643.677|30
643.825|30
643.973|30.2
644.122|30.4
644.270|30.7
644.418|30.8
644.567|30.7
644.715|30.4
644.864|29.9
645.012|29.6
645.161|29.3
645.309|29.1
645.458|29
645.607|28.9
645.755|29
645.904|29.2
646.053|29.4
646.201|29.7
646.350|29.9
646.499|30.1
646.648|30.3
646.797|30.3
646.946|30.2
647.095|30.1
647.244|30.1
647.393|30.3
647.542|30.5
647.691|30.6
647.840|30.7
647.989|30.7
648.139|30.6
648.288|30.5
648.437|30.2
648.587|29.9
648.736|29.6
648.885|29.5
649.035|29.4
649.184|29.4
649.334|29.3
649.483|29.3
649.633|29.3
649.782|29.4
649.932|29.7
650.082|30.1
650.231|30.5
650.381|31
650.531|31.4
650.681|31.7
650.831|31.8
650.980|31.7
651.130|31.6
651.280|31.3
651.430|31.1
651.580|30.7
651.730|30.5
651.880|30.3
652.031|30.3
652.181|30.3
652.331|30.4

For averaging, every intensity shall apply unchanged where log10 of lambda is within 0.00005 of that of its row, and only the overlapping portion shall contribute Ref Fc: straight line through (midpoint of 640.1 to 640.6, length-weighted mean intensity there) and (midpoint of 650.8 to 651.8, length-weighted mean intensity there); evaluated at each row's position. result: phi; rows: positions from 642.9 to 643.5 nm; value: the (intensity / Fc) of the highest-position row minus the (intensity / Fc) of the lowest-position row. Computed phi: -0.051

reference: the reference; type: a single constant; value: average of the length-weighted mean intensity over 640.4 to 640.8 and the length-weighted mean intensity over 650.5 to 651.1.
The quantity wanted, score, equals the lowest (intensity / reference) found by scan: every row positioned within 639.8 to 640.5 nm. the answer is 0.977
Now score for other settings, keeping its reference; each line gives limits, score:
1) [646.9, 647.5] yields 0.984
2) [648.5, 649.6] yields 0.957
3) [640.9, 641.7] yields 0.961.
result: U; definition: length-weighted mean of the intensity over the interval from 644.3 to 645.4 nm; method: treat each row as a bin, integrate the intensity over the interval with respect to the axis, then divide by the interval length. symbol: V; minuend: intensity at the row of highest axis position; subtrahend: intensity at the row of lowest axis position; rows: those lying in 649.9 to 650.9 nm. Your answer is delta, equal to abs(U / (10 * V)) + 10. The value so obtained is 11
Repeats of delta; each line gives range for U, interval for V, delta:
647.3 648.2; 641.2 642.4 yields 12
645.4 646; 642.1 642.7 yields 16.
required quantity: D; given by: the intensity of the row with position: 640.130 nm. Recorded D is 30.5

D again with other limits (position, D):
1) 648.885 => 29.5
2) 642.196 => 31.6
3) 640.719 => 29.3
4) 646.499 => 30.1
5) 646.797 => 30.3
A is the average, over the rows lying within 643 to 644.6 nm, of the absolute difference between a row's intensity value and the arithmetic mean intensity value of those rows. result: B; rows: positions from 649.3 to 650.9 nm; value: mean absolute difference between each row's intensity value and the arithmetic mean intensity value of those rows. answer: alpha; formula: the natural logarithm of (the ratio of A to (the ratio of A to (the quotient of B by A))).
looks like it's 0.79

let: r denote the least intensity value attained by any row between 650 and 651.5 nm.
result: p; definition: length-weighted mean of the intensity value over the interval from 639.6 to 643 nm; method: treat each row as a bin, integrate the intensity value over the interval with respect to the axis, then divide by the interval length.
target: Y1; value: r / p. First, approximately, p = 30.75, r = 30.1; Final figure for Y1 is 0.98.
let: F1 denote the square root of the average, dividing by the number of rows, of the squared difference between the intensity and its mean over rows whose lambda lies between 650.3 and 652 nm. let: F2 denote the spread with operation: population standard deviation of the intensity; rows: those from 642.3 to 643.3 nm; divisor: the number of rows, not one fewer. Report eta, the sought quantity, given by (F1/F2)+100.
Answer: 101.5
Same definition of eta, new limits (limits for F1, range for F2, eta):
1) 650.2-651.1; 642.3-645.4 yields 100.5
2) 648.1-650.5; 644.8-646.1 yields 101.8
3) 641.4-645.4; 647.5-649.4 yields 101.6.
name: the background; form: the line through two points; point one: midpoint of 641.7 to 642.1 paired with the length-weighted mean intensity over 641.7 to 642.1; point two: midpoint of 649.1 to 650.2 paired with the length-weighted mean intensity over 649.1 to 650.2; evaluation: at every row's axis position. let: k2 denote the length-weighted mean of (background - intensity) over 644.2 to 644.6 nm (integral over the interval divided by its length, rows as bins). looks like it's -0.09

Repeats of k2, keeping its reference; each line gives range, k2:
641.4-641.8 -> 0.44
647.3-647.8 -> -0.48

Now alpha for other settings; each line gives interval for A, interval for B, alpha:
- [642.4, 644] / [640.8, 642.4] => -0.12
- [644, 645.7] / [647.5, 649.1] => -0.39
